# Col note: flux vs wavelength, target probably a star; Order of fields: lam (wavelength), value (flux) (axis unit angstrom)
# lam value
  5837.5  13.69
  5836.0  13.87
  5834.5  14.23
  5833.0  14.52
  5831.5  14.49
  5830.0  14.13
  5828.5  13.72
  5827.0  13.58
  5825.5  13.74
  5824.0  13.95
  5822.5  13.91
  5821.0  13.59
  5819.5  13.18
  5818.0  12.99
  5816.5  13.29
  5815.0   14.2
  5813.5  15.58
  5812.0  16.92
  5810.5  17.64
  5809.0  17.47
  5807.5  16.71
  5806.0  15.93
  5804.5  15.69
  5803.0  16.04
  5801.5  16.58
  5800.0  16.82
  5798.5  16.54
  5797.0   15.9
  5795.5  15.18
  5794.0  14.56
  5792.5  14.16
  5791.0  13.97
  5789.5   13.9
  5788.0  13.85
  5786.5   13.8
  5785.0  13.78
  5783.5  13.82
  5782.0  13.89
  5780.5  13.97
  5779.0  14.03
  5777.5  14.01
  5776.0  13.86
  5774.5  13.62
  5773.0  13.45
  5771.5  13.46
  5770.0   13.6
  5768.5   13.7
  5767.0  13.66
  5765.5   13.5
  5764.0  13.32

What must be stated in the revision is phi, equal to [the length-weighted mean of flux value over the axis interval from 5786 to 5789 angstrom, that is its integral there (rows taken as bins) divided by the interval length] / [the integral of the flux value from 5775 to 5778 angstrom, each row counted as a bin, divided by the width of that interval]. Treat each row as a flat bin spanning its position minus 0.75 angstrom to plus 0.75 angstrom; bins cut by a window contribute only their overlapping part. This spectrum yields 1.00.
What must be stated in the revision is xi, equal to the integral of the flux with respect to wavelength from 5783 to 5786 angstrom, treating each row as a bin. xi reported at 41.4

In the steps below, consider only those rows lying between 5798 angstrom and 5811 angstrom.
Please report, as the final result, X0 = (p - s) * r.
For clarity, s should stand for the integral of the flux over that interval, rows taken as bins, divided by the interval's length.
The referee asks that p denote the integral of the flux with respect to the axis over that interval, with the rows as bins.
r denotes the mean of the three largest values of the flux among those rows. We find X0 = 3445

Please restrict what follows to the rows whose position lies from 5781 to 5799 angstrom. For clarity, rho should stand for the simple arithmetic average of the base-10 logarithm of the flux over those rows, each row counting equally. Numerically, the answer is 1.16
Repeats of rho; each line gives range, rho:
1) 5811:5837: 1.15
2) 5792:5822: 1.19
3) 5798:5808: 1.21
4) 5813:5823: 1.14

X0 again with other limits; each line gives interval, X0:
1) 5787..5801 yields 3201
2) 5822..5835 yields 2426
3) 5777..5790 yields 2334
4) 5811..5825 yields 2880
